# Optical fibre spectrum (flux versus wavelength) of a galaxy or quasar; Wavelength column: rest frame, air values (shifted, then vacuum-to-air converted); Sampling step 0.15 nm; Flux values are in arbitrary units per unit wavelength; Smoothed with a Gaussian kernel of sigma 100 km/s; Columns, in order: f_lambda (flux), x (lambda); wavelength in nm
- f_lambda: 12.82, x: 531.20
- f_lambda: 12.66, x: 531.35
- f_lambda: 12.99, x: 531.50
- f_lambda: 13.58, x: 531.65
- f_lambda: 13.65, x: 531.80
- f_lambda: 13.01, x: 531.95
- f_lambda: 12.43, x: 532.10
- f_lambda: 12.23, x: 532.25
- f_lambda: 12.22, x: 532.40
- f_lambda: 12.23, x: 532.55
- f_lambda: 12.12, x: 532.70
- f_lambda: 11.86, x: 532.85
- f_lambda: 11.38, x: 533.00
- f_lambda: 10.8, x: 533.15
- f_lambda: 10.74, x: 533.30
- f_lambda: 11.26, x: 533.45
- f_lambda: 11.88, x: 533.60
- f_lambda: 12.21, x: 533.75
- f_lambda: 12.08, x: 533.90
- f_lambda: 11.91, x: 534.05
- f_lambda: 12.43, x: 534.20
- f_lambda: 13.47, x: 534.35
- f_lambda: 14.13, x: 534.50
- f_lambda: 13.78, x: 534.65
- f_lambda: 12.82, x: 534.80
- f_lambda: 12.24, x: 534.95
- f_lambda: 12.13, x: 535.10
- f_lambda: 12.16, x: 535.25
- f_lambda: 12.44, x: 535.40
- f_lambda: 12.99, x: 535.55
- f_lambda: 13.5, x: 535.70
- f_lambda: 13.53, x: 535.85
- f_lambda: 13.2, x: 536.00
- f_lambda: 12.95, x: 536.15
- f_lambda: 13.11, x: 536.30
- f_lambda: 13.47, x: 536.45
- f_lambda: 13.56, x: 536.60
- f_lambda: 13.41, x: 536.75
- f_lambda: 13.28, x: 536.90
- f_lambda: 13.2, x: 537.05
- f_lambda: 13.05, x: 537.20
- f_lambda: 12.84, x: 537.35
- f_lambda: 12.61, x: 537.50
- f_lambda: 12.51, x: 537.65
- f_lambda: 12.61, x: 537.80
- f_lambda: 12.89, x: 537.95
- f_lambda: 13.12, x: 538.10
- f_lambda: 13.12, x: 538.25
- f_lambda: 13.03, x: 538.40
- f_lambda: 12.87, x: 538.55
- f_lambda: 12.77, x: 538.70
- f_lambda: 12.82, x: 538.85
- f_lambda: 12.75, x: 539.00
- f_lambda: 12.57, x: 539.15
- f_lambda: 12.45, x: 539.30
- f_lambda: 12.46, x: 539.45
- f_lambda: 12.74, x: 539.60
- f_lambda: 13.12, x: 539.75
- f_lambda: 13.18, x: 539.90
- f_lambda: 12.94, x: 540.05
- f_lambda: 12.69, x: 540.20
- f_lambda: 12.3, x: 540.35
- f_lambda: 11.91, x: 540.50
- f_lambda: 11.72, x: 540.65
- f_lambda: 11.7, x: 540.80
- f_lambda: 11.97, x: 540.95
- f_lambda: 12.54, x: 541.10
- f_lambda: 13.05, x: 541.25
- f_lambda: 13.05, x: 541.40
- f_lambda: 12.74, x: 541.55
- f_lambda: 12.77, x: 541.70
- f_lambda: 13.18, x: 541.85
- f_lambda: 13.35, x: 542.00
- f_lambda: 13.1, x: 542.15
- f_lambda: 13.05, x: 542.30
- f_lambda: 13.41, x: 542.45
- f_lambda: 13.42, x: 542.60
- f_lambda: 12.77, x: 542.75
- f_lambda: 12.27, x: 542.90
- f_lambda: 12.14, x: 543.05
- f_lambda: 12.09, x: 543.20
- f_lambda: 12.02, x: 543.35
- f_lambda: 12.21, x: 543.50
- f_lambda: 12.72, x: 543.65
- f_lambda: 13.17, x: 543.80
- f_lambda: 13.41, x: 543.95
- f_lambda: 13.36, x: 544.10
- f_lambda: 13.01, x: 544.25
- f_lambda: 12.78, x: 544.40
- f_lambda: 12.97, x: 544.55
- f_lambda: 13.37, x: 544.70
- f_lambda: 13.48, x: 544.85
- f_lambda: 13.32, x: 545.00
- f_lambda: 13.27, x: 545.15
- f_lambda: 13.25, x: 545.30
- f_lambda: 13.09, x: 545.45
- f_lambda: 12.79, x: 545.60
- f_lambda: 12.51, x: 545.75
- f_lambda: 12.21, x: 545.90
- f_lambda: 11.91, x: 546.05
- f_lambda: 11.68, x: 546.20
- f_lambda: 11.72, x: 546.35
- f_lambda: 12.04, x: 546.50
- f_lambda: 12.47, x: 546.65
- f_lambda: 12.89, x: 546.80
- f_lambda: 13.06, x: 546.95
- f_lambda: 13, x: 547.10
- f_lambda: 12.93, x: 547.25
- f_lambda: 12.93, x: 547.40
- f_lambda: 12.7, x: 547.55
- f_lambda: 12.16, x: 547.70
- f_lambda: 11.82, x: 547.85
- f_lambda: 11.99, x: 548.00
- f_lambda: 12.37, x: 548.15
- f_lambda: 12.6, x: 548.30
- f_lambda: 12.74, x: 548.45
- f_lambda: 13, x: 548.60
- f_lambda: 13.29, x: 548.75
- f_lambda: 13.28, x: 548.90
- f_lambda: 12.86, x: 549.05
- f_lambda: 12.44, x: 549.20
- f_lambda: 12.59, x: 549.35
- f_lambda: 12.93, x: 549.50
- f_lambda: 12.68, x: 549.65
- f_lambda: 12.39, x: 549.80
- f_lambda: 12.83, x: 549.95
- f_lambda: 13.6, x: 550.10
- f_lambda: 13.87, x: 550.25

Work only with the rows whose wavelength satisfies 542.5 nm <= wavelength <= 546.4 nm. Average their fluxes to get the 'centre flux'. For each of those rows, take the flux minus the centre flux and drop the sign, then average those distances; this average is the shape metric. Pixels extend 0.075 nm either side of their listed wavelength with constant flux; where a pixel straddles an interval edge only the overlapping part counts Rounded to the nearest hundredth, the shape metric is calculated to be 0.50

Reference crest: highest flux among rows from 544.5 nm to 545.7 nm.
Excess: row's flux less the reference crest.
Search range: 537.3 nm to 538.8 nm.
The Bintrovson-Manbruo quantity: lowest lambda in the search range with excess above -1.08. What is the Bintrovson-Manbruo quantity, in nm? 537.35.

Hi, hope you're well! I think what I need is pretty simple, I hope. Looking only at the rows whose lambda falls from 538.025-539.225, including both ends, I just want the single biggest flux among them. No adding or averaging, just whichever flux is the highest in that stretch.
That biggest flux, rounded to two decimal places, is 13.12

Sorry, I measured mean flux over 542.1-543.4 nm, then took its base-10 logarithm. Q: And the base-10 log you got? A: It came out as 1.10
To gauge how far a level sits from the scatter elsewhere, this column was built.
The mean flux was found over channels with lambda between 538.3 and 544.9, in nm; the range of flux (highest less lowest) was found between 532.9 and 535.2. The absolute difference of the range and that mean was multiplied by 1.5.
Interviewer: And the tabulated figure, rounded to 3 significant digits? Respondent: 14.1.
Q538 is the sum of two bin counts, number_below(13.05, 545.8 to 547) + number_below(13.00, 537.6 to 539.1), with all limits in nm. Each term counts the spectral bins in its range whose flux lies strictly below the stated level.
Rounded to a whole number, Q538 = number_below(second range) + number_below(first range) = 14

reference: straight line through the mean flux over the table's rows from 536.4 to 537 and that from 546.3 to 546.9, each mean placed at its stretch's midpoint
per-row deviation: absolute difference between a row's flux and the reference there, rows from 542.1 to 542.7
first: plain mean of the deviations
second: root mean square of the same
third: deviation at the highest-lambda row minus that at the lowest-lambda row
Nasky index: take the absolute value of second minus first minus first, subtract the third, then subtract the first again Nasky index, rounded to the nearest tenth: -0.4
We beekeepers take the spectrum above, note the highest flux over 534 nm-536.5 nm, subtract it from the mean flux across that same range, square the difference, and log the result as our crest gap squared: 1.4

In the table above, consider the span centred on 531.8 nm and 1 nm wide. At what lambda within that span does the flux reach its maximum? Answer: 531.80 nm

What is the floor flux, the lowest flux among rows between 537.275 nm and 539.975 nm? 12.45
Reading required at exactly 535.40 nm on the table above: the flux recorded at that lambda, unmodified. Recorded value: 12.44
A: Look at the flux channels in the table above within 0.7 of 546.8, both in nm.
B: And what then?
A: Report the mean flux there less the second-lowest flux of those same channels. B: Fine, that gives 0.8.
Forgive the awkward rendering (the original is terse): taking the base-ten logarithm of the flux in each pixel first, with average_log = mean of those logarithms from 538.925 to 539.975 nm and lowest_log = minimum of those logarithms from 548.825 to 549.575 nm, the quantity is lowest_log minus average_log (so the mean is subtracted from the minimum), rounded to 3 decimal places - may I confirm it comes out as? -0.011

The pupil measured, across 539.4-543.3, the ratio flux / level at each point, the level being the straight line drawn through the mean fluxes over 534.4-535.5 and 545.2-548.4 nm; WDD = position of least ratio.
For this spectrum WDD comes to 540.80 nm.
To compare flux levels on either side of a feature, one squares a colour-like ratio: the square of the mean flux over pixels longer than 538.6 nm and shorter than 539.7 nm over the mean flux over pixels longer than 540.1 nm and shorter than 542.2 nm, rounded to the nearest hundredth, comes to 1.01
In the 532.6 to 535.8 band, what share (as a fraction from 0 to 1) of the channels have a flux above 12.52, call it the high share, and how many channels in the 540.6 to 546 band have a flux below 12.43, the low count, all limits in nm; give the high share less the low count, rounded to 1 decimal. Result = -8.7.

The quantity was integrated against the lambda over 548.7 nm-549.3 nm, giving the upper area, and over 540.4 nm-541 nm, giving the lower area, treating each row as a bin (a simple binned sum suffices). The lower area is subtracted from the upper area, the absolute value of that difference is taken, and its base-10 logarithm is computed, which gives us -0.2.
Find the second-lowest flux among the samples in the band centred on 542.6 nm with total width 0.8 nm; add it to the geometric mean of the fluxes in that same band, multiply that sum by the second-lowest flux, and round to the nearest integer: 329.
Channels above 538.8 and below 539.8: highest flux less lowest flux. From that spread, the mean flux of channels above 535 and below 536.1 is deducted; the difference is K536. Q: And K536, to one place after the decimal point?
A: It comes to -12.2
